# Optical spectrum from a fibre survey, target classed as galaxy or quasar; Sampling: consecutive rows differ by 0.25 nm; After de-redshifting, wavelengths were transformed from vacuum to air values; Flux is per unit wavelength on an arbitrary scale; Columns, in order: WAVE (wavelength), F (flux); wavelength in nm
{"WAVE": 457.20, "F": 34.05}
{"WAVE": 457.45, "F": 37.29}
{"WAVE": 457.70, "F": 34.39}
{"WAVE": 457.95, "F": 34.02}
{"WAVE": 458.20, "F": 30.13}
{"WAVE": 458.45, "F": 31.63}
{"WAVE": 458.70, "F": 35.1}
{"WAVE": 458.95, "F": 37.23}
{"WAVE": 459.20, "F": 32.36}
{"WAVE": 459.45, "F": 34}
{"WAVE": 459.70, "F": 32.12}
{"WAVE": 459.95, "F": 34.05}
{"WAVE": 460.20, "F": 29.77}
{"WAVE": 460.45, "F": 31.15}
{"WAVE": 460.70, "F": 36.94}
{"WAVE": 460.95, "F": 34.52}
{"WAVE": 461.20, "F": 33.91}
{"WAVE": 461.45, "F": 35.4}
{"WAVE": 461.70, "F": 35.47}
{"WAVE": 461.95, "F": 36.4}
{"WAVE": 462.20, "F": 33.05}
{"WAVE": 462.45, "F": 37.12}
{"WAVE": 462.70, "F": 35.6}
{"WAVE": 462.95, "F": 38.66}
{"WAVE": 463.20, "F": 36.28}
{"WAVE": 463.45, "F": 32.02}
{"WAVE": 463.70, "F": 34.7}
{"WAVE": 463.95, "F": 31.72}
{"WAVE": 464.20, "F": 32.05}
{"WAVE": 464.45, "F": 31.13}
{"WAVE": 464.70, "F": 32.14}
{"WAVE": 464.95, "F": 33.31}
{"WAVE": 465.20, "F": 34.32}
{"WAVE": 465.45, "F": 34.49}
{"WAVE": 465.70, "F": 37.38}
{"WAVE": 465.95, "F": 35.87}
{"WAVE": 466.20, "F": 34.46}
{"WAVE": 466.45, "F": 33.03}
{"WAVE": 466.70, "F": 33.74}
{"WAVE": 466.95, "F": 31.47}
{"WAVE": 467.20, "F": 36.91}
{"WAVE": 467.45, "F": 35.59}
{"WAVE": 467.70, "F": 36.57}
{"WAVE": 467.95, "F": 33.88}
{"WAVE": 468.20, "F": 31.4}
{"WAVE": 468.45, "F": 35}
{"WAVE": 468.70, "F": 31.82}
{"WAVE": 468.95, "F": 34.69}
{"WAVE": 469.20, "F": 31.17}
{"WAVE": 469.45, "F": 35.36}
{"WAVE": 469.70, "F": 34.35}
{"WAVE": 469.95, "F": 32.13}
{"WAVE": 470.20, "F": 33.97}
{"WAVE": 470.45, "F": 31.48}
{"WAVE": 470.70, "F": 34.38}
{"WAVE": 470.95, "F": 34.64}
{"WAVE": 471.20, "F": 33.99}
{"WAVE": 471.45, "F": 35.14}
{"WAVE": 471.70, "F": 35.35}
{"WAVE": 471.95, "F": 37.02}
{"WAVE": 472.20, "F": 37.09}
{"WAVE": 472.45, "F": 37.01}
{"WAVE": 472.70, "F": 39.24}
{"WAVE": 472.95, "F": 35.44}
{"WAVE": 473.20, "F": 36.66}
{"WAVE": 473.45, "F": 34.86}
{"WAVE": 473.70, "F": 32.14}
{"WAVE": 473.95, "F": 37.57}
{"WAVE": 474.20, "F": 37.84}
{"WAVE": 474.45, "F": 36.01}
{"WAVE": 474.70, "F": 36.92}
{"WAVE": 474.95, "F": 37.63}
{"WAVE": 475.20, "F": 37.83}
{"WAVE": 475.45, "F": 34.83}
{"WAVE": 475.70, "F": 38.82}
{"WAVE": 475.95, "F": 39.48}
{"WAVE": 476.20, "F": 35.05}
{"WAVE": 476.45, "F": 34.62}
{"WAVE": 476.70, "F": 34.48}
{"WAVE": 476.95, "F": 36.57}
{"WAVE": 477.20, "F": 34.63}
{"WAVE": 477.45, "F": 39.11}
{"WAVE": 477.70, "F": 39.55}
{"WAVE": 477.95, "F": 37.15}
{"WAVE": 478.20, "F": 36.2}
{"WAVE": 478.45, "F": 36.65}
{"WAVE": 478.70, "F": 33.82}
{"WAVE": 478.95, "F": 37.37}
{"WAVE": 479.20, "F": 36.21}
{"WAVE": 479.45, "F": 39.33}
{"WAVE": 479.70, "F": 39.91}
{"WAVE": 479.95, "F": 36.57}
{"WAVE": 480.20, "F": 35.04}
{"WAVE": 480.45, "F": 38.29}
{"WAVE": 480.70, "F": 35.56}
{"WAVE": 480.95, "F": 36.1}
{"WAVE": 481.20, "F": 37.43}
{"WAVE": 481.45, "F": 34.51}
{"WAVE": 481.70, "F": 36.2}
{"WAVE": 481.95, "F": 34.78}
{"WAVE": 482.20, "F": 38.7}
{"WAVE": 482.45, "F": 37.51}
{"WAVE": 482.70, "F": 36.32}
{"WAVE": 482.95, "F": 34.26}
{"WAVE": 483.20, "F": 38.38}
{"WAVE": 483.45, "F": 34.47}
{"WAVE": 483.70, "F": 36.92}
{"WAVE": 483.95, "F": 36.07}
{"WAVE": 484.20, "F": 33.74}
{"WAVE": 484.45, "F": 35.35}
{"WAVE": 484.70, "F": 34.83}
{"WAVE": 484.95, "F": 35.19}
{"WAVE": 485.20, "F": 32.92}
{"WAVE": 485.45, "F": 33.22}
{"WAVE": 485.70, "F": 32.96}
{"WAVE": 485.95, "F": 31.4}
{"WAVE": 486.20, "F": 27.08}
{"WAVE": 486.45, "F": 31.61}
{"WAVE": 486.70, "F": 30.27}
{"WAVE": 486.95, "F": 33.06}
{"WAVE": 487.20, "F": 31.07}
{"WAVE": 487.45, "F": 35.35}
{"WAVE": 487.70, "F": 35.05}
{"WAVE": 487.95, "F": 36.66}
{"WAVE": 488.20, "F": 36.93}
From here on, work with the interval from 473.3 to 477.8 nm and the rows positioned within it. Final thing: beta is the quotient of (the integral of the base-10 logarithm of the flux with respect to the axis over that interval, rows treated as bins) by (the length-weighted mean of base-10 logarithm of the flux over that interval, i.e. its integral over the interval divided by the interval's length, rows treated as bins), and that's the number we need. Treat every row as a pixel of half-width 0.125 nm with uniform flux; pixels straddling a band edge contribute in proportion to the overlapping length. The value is 4.50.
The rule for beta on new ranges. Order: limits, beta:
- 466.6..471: 4.40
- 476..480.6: 4.60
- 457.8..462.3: 4.50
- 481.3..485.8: 4.50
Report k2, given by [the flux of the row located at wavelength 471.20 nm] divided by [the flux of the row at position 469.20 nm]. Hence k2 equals 1.09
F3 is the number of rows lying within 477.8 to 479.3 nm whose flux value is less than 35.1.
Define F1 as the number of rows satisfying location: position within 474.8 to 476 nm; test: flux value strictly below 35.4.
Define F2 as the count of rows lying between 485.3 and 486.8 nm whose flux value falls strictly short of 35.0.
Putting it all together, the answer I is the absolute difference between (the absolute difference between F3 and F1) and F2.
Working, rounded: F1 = 1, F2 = 6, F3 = 1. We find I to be 6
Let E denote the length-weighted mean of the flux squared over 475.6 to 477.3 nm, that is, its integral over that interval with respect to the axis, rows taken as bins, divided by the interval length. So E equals 1316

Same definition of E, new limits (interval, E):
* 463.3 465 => 1055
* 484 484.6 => 1208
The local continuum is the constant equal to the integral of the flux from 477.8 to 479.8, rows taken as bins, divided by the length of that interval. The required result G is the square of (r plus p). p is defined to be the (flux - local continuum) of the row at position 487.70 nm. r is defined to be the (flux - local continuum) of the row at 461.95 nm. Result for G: 7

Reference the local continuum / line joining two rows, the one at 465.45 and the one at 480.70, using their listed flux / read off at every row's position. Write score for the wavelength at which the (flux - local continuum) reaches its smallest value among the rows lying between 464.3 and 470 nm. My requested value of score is 469.20 nm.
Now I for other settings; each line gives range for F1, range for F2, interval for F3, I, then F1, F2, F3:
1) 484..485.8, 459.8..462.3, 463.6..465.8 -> 5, 7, 6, 8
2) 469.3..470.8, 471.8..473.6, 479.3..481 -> 4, 6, 1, 1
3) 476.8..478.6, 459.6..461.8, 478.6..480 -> 6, 1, 6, 1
